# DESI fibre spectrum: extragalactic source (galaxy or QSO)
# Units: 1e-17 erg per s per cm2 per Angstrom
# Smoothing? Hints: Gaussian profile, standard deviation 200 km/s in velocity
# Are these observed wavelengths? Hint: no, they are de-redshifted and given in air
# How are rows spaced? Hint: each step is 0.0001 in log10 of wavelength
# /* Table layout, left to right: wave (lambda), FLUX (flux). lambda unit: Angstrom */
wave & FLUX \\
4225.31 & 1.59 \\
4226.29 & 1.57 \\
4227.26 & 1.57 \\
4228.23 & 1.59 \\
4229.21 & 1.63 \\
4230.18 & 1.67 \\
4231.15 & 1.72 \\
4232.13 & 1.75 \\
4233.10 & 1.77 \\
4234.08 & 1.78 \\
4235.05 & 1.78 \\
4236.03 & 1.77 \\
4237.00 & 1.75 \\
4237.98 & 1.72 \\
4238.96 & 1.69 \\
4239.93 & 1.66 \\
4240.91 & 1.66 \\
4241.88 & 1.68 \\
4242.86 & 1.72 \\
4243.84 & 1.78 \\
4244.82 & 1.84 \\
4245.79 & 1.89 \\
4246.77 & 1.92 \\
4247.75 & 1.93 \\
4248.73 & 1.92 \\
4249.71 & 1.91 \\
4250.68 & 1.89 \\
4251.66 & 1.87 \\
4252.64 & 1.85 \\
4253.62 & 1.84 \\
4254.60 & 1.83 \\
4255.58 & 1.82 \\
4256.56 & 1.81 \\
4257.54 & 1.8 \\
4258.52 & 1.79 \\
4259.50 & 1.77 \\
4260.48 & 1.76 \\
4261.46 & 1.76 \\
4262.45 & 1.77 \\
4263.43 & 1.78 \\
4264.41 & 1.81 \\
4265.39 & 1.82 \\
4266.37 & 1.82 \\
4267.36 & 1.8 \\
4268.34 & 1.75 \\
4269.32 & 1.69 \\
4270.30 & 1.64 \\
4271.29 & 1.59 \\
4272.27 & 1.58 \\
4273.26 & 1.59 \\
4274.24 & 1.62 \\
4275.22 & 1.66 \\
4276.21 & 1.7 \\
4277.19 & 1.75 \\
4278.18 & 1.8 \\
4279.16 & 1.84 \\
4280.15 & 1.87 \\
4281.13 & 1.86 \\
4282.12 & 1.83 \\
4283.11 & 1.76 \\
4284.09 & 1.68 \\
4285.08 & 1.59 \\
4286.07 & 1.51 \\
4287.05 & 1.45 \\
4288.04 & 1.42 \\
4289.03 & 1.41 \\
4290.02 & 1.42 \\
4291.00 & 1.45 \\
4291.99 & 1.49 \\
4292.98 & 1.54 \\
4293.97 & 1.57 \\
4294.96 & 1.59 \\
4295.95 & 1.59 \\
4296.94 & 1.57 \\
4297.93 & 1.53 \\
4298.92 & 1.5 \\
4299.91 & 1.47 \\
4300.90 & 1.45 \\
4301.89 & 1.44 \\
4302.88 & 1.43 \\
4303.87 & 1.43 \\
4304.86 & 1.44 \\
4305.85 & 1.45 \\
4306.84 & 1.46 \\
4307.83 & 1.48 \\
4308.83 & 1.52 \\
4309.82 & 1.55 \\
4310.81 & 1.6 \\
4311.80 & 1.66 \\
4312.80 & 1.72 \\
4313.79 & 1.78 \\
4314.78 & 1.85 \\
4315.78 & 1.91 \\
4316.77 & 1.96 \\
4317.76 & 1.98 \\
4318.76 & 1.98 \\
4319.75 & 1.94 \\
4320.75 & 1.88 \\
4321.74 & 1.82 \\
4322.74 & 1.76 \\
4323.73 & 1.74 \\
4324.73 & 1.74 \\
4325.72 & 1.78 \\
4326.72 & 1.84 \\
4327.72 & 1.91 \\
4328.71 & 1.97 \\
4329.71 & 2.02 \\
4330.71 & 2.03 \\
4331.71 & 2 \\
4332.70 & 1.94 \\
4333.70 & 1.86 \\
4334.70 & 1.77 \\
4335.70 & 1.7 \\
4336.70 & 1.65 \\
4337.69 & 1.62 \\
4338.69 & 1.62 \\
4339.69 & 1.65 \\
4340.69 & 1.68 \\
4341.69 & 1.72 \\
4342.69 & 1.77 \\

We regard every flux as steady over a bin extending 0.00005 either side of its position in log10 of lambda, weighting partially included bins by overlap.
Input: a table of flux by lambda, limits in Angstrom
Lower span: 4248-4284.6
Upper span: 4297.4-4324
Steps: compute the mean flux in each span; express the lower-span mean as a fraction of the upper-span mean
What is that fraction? 1.07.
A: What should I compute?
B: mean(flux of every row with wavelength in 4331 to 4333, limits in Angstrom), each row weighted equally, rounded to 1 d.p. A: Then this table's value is 2.0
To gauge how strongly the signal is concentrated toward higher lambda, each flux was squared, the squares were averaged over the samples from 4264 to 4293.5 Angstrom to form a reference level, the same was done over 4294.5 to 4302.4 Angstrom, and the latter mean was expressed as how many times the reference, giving 0.83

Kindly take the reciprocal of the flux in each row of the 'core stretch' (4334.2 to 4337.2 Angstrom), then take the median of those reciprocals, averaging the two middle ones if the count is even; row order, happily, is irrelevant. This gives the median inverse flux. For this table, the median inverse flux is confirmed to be 0.59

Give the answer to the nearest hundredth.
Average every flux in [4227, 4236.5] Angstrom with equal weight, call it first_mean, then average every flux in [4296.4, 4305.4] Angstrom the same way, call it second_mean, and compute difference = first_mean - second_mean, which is 0.23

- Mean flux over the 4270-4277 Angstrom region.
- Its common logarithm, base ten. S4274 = 0.21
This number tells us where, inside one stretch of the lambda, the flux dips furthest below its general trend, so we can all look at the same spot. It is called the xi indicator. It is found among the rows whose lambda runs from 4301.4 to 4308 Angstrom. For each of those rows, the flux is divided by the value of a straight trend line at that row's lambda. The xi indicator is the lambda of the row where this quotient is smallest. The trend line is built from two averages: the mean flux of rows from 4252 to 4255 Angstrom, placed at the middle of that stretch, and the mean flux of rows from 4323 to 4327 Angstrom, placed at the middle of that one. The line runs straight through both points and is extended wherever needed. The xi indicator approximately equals 4302.88 Angstrom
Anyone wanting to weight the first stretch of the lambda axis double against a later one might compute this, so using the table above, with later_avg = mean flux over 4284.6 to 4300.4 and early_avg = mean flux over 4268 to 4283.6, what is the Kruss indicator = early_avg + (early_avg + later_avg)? 4.95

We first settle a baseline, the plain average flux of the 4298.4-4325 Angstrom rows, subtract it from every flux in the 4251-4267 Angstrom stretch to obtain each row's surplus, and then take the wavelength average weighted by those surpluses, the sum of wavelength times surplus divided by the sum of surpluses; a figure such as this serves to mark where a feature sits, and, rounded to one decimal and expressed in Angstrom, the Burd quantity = 4258.4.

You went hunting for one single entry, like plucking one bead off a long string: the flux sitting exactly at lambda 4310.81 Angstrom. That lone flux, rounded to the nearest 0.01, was 1.60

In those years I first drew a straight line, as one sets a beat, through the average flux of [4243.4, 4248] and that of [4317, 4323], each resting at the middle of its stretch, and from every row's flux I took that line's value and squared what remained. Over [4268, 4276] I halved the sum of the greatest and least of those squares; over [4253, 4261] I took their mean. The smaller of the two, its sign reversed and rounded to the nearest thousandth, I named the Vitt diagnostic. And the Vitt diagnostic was -0.006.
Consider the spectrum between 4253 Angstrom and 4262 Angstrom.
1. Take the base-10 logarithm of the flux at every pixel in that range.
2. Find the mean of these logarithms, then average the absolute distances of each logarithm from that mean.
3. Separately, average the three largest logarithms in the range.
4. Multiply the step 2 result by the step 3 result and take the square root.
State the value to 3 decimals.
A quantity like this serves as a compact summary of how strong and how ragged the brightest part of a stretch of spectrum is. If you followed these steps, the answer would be 0.040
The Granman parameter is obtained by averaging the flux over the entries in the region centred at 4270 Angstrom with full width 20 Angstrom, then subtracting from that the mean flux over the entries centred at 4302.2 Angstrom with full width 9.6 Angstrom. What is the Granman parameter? 0.3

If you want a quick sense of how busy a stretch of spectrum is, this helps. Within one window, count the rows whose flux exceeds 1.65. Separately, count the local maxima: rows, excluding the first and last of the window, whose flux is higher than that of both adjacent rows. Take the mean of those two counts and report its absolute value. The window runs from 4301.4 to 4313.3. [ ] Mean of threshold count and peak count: 1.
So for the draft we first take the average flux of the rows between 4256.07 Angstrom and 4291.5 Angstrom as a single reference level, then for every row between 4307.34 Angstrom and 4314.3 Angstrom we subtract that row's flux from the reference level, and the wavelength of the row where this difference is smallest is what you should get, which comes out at 4313.79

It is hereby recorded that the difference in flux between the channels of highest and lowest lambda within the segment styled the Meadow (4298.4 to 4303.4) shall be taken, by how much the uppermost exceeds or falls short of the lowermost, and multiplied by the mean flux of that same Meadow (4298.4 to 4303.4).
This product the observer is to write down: -0.10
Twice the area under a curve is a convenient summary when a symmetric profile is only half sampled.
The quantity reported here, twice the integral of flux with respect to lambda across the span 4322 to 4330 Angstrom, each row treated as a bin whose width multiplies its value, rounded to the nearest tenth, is 29.4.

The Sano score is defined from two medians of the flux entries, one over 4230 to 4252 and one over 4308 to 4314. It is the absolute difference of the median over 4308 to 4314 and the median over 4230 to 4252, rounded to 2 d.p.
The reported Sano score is 0.14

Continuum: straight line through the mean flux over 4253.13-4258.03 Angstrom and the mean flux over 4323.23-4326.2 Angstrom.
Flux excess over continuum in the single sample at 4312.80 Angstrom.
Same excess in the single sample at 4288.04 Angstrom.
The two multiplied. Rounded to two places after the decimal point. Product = 0.02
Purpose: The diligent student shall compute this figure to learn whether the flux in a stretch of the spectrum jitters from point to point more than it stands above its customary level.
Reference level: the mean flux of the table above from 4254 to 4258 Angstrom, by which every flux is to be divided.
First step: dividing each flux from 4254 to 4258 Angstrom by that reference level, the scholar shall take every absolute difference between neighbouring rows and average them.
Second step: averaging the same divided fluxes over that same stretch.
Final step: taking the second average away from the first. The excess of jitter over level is -0.99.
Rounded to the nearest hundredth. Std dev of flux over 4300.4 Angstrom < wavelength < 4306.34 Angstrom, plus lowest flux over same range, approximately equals 1.44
